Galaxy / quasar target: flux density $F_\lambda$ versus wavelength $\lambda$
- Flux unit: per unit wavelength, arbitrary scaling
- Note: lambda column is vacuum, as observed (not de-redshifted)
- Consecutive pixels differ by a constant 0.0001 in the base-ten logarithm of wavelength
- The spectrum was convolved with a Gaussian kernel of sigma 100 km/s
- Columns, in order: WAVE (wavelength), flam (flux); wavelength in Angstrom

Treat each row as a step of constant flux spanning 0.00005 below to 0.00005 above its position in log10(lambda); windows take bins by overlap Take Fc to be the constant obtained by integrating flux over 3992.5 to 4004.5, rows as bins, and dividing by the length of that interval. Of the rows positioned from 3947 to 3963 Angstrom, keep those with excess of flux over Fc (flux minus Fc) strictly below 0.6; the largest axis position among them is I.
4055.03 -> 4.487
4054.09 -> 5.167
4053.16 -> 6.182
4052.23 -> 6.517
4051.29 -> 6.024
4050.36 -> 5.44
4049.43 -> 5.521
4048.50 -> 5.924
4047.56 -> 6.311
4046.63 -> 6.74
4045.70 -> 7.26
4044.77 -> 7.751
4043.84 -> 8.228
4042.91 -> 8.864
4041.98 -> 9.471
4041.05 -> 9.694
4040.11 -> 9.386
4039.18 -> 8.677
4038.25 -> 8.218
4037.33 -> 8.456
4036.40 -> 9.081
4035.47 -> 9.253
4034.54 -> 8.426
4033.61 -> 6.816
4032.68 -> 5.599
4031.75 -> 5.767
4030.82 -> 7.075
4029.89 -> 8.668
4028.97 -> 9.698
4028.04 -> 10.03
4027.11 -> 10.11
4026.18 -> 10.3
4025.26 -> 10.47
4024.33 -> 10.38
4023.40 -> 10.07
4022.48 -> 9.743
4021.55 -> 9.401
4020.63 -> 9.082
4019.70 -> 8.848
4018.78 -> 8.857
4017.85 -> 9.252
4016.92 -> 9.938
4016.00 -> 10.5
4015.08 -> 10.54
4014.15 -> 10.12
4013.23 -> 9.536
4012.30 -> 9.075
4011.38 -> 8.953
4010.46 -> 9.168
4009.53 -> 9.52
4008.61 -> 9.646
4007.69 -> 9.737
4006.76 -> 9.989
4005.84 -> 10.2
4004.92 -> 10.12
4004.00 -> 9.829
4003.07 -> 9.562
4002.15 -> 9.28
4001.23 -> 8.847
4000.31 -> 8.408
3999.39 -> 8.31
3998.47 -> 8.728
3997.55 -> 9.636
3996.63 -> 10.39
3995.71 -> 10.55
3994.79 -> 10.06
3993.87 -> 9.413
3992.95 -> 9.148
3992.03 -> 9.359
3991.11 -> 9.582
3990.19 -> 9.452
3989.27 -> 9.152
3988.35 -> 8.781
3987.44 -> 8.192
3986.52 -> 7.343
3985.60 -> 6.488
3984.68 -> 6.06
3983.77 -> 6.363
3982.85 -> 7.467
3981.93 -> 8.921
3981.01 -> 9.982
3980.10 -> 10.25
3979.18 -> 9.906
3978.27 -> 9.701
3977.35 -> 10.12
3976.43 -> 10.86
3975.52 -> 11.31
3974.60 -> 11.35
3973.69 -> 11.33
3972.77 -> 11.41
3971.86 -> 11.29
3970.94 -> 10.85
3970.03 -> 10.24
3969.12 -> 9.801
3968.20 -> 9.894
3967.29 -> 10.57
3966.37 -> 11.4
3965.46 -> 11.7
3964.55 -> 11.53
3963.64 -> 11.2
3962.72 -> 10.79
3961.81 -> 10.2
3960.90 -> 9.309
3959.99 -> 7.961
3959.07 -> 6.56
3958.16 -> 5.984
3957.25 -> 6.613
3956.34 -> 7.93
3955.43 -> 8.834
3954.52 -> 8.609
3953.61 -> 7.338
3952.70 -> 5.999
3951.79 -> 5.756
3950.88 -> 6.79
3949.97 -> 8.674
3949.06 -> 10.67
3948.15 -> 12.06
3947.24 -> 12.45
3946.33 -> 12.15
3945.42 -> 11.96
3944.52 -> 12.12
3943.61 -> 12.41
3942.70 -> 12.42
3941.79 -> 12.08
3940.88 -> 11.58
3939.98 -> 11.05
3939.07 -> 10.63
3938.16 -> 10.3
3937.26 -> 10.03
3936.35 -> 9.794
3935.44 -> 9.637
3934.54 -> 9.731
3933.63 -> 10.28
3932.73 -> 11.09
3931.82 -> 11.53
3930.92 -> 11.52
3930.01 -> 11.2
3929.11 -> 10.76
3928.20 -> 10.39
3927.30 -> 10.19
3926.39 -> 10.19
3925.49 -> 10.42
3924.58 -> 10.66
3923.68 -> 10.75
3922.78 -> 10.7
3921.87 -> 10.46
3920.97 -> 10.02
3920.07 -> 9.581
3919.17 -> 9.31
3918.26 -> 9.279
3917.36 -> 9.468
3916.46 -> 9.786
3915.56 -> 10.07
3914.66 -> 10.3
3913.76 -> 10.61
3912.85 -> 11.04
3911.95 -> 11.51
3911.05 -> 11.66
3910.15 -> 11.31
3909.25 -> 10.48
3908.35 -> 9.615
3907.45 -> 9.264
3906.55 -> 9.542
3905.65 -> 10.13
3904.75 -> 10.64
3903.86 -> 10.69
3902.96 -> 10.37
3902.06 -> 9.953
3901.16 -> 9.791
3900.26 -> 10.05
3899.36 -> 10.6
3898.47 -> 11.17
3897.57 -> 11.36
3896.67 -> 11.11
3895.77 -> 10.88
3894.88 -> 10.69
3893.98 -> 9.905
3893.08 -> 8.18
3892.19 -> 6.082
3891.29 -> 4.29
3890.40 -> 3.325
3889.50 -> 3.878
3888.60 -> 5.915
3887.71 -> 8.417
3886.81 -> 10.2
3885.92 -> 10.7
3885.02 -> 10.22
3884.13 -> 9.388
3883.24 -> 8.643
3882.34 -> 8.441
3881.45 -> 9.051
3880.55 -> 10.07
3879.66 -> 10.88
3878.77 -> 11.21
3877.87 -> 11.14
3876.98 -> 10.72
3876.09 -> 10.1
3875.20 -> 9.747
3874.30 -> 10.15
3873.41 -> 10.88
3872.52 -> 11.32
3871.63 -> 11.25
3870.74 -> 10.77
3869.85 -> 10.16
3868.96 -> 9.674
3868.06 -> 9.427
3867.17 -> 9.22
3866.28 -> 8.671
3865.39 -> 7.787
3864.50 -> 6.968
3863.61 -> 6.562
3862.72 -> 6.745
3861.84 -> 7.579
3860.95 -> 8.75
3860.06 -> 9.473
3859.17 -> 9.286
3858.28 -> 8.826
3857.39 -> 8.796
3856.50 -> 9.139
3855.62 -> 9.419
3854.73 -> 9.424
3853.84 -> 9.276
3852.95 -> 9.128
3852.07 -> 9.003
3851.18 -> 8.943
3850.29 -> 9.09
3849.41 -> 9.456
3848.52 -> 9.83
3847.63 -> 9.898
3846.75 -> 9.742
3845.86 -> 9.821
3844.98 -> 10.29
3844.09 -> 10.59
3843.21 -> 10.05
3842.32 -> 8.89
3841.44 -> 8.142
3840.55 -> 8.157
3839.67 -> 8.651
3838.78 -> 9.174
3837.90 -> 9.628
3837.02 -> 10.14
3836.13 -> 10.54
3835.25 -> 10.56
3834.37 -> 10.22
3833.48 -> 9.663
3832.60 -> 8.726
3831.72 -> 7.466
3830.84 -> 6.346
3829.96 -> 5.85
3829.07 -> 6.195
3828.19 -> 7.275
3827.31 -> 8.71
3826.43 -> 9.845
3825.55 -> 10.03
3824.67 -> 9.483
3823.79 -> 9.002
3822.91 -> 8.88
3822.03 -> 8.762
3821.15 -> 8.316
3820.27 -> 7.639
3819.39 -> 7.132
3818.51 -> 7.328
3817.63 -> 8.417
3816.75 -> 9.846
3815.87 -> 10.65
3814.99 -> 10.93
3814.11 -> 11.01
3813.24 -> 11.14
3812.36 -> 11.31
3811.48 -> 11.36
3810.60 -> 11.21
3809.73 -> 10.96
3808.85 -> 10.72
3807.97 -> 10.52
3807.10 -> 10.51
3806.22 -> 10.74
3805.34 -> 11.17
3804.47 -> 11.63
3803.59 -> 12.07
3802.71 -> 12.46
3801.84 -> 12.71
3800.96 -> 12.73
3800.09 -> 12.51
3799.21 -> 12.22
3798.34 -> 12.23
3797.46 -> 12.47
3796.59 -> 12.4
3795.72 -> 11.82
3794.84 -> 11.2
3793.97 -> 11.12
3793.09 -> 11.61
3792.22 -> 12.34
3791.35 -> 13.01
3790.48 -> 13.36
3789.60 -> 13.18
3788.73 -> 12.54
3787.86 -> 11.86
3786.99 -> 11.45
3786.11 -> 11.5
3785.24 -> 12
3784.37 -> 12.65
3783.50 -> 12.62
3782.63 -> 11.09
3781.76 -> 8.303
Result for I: 3960.90 Angstrom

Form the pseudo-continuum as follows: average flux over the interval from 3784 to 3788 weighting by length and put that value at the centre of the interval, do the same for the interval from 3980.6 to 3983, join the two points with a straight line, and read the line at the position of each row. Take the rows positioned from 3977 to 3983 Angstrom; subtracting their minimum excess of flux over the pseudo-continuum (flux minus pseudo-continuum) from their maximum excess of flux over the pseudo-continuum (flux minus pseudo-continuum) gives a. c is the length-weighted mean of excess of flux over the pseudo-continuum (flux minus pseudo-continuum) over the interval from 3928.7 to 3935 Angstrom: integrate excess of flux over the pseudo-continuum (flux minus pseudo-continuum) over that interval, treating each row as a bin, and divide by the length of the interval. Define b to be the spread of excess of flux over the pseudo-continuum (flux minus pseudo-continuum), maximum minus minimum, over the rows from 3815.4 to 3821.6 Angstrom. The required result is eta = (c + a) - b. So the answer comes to 0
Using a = 2.7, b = 3.5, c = 1.2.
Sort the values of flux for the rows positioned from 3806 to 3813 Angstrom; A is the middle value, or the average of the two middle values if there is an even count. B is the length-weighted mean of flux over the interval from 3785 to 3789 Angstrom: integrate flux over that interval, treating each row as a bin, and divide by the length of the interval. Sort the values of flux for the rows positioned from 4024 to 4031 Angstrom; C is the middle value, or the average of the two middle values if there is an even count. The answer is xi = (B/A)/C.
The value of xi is 0.108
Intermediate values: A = 11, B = 11.8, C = 10.1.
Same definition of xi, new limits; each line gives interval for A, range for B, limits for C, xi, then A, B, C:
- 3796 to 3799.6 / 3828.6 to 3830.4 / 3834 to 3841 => 0.050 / 12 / 6.0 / 9.9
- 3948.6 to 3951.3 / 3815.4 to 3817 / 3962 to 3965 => 0.106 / 9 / 10.3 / 11.2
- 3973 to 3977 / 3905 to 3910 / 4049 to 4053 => 0.152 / 11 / 9.9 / 5.8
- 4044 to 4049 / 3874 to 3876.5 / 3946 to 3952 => 0.139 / 7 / 10.0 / 10.7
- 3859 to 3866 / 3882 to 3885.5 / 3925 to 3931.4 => 0.115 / 8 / 9.2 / 10.4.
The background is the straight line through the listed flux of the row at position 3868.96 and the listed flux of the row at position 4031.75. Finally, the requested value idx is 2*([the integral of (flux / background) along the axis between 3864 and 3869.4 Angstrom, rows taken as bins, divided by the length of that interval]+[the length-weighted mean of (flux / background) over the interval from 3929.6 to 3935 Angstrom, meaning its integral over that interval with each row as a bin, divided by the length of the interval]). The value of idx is 4.4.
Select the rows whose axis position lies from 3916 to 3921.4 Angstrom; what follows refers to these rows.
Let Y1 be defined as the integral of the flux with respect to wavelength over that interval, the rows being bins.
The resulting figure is 52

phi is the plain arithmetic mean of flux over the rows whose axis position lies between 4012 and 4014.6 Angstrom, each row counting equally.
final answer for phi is 10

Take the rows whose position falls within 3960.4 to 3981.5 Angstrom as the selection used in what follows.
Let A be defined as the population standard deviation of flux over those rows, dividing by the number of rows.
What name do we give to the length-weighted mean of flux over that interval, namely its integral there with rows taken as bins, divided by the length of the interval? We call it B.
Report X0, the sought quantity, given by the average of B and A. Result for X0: 5.67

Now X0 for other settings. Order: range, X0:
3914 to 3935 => 5.49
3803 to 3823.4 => 5.78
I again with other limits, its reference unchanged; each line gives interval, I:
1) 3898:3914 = 3908.35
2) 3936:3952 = 3951.79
